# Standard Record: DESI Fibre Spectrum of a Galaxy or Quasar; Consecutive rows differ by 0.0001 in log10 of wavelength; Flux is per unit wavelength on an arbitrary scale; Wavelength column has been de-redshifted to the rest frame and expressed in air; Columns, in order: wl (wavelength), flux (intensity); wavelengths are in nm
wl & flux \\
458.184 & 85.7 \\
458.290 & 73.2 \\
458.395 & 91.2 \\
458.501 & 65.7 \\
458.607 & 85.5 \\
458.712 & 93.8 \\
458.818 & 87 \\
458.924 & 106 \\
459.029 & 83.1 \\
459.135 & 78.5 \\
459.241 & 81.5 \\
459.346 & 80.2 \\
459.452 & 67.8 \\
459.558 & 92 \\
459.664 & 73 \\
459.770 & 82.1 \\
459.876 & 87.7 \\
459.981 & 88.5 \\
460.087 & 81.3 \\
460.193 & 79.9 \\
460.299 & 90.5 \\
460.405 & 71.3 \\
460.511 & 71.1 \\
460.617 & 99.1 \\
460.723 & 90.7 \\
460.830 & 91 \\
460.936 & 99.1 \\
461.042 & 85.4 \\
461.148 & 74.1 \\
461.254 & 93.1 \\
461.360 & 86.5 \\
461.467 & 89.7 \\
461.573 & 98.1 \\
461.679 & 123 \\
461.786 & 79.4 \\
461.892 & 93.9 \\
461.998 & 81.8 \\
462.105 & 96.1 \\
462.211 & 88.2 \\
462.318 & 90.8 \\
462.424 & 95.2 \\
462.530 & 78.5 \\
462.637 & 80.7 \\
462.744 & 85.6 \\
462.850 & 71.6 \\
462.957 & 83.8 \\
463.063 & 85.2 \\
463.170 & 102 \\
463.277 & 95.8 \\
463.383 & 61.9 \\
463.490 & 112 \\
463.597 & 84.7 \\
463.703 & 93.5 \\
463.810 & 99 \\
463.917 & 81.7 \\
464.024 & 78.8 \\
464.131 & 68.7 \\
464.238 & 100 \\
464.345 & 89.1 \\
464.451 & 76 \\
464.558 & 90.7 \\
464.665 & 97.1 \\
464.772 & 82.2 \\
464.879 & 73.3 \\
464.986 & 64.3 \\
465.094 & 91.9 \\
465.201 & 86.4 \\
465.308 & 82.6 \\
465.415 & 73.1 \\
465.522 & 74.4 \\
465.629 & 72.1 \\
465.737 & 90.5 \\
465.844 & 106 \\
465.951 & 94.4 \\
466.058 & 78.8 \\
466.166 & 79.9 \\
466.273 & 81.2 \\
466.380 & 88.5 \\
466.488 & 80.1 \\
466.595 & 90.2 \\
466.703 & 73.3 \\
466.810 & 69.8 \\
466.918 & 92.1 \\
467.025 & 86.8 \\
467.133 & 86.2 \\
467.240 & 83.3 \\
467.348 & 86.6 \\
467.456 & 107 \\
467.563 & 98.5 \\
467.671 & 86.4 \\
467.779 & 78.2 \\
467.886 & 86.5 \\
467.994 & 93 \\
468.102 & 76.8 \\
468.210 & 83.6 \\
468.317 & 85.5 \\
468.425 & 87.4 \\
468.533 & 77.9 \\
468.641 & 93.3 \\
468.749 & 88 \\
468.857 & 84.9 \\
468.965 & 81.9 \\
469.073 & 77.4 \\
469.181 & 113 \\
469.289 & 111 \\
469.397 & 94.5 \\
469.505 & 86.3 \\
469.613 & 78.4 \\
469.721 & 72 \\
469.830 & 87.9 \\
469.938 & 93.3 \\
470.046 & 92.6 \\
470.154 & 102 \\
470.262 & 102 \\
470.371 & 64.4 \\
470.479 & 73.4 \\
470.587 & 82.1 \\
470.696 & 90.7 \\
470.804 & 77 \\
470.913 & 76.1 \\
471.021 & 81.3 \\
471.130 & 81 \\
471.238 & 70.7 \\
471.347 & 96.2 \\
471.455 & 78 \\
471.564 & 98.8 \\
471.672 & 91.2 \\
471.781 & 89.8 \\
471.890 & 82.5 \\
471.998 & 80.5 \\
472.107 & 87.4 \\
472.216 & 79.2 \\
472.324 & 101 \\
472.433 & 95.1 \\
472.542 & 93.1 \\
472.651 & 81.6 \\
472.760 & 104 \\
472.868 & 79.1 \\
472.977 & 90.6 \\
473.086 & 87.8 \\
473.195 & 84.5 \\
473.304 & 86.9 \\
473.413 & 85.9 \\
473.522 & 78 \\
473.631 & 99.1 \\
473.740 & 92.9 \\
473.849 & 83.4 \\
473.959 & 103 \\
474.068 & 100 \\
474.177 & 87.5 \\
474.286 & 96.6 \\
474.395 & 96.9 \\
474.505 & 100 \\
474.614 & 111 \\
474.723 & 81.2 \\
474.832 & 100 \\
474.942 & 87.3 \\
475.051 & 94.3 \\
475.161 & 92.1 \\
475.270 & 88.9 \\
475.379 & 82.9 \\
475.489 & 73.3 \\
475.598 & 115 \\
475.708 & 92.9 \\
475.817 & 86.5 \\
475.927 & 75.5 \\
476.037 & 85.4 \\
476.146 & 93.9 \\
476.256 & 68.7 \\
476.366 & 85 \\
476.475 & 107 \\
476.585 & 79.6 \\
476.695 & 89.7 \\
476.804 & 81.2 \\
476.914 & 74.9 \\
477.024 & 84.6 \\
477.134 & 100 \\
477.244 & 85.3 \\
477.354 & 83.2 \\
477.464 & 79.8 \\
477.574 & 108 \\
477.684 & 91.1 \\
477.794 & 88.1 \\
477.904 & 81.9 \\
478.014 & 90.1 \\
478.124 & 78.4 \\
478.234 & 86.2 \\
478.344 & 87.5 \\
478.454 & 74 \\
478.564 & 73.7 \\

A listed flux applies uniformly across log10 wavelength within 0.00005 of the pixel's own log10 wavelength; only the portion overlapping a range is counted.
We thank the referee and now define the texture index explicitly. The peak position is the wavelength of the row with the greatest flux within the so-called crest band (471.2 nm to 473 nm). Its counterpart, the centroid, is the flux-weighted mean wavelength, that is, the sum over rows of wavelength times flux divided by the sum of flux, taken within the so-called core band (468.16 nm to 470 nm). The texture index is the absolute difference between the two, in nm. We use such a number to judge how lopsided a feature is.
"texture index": 3.68 nm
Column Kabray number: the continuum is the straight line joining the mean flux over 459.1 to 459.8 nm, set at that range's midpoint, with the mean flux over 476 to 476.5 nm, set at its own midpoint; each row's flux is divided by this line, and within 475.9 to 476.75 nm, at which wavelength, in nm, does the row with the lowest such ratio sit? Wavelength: 476.256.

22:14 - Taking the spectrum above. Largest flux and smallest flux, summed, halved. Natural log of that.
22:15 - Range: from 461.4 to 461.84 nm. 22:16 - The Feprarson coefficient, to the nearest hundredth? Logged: 4.62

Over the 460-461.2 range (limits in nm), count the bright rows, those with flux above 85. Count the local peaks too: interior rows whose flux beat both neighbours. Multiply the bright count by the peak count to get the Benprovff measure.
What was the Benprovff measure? 18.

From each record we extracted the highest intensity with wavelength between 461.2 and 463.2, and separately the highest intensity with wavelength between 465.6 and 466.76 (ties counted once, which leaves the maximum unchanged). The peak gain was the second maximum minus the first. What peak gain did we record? -17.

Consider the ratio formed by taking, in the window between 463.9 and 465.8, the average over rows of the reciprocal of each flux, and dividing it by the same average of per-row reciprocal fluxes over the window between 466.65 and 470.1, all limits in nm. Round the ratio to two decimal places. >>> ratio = 1.07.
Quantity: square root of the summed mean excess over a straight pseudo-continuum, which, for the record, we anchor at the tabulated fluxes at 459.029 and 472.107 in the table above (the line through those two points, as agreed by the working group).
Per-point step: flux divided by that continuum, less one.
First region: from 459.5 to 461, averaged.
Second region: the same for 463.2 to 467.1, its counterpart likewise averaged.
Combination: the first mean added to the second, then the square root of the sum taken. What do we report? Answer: 0.13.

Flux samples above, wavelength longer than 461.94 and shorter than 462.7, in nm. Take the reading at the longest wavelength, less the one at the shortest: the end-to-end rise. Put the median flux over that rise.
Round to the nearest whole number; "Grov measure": -80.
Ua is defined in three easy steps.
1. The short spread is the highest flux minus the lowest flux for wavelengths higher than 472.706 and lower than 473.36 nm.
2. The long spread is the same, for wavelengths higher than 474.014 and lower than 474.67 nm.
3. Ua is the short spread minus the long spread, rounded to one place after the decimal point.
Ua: 1.4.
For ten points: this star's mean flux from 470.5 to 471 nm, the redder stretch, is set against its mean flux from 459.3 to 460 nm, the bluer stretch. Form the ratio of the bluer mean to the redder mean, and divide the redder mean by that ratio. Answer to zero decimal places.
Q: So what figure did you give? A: 81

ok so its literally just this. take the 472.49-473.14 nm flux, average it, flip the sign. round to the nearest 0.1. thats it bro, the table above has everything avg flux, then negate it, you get -89.4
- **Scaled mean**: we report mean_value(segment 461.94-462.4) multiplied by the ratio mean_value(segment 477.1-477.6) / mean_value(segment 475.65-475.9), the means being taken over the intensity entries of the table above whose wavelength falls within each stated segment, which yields 91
